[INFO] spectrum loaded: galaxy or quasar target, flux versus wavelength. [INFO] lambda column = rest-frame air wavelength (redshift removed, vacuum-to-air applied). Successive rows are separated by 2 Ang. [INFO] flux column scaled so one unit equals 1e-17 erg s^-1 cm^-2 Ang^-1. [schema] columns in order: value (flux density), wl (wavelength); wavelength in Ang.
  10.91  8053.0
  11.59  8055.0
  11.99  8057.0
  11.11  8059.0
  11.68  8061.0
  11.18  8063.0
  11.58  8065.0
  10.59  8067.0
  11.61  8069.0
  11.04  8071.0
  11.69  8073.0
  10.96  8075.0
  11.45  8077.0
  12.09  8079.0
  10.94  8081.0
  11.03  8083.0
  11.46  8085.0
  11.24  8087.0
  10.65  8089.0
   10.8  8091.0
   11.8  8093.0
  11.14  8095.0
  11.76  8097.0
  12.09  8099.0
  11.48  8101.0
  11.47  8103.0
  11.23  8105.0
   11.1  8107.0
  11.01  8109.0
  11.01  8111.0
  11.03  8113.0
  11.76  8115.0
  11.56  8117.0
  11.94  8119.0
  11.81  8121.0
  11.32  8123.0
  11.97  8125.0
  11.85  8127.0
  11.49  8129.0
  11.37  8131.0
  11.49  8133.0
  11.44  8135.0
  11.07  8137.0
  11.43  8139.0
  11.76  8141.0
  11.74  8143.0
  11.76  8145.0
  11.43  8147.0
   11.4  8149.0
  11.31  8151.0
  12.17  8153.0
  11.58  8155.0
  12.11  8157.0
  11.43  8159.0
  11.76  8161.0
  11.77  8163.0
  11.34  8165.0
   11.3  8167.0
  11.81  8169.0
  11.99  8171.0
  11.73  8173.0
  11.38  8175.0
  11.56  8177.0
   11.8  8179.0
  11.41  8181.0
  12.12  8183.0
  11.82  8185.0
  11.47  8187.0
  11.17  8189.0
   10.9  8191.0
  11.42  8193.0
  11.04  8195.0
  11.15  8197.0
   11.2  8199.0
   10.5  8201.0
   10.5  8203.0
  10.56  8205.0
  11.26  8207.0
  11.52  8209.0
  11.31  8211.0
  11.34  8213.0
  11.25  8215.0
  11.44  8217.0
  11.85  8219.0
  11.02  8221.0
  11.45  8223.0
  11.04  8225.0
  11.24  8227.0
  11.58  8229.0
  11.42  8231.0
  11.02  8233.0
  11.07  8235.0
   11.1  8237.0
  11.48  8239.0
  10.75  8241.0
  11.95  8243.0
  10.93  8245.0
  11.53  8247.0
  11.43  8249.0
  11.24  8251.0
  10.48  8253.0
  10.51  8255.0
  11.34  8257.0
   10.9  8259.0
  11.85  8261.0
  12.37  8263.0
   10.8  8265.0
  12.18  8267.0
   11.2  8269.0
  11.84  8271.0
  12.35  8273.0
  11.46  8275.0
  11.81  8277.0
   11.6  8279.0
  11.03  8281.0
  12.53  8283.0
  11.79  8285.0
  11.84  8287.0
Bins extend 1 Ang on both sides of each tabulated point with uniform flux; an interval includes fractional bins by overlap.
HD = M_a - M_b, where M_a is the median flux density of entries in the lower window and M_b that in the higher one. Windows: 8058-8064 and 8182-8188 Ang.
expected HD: -0.64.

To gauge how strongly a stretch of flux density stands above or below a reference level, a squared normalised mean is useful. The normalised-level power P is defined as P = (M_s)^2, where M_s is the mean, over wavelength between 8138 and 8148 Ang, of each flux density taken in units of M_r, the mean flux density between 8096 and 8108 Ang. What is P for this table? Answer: 1.02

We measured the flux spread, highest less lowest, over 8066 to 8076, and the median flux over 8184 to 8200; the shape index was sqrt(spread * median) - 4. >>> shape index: -0.5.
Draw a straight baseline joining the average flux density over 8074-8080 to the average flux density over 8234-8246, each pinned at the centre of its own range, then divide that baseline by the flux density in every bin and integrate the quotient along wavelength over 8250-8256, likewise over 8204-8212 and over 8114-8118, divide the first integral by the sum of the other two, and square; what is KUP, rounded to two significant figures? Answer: 0.27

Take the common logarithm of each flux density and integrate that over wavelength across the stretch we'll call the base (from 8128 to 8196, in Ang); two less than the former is 70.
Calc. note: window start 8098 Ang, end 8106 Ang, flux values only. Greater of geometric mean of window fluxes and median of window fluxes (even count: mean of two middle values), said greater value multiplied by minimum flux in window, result 130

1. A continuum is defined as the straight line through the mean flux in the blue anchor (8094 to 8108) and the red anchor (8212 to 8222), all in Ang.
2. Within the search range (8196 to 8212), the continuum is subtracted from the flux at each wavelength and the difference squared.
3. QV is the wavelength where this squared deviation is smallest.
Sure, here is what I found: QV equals 8211.0 Ang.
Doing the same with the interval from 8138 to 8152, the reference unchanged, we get 8147.0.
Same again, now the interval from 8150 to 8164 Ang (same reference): 8159.0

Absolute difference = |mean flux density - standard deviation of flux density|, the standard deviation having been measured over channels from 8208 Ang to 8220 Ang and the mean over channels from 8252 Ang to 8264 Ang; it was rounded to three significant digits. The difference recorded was 11.0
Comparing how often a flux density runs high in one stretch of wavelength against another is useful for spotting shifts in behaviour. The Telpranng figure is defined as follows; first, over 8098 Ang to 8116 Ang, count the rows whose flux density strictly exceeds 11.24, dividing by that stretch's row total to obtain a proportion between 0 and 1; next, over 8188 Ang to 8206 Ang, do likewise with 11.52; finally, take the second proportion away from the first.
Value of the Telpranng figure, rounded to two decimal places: 0.44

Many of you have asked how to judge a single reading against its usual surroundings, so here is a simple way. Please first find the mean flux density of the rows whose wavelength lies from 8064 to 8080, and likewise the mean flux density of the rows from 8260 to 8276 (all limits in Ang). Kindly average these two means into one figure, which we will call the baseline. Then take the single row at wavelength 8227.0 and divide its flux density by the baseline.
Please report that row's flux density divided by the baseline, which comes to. 0.97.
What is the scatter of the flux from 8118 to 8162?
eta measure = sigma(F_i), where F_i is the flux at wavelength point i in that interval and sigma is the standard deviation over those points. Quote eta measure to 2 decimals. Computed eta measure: 0.28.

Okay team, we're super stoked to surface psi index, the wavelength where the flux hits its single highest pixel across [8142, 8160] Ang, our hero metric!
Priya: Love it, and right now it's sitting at 8153.0 Ang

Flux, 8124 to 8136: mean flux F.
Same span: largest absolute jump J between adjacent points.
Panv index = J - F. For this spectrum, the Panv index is -11.2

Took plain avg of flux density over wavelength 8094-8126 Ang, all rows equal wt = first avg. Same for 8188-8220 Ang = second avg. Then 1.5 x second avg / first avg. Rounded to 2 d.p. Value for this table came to 1.46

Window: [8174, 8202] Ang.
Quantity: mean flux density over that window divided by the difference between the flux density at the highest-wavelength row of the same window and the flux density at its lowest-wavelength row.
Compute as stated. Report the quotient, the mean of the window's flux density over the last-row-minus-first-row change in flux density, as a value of -13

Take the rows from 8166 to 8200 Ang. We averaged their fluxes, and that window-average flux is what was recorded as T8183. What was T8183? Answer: 11.5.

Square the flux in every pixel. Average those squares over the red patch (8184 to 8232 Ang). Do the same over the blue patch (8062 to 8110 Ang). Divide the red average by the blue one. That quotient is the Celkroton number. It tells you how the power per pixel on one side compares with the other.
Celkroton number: 0.99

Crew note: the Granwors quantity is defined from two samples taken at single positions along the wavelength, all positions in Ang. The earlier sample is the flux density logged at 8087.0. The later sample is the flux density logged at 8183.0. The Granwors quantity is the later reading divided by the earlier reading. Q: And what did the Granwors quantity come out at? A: 1.08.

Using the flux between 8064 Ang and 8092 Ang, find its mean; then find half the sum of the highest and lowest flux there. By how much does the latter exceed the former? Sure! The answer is 0.116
